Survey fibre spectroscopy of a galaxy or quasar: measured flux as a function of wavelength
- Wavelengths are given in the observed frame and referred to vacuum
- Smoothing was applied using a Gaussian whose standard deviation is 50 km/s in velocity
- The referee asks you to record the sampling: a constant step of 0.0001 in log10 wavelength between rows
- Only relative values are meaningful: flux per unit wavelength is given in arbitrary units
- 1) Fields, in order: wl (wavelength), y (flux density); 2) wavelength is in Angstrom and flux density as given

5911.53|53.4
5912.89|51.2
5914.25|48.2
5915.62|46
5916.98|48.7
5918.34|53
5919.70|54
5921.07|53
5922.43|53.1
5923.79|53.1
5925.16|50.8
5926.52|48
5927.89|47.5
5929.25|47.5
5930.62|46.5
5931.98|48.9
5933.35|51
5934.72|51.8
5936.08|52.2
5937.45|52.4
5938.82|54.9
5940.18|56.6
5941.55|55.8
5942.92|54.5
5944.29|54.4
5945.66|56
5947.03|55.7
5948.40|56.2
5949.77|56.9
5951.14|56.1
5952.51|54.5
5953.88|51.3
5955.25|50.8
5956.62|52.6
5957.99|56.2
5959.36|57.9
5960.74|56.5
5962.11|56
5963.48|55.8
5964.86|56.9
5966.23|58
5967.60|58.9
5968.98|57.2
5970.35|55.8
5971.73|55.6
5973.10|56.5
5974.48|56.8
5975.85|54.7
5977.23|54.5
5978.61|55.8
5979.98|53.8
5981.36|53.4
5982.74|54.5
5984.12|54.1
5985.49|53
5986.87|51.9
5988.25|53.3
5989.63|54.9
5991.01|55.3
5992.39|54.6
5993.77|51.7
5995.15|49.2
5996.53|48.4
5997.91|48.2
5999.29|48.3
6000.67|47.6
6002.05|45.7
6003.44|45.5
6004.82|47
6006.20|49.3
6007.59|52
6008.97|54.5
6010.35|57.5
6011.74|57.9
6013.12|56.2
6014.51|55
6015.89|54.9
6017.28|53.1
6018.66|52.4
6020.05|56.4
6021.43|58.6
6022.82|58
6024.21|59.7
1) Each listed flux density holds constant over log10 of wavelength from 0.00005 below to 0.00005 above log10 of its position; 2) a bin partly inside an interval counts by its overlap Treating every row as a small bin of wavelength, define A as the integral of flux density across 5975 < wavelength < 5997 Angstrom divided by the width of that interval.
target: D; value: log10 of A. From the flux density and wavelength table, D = 1.73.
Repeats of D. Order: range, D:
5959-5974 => 1.75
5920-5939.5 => 1.71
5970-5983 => 1.74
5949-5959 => 1.73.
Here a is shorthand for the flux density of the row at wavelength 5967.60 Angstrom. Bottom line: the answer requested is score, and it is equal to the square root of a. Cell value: 7.67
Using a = 58.9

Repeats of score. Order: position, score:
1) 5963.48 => 7.47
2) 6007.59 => 7.21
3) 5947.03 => 7.46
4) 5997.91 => 6.94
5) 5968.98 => 7.56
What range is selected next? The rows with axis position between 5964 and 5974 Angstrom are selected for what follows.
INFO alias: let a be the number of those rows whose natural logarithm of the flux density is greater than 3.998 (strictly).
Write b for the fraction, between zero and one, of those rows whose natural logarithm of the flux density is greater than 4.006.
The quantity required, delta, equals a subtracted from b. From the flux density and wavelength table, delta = -6.0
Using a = 7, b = 1.0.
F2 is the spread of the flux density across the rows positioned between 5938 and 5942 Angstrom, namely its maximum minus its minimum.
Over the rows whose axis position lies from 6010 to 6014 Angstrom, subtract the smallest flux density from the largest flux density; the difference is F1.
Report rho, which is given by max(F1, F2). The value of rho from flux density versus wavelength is 1.7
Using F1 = 1.7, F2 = 1.7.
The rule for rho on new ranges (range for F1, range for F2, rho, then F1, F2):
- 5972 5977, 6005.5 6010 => 5.2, 2.1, 5.2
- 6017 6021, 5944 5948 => 4.0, 4.0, 1.6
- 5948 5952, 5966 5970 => 1.7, 0.8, 1.7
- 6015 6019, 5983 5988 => 2.5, 2.5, 2.2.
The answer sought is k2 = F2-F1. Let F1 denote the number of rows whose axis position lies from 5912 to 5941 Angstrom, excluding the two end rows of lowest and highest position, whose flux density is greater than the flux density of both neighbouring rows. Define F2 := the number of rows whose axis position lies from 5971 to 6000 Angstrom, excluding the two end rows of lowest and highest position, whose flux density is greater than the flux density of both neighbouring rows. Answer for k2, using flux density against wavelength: 3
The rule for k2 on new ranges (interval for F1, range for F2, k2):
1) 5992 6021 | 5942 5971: 2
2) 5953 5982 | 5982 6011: -2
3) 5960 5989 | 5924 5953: -1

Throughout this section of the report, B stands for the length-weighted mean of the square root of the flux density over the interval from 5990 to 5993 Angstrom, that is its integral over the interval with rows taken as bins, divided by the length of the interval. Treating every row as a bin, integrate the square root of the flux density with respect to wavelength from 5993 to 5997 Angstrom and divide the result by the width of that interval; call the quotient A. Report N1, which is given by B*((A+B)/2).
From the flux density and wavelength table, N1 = 53.6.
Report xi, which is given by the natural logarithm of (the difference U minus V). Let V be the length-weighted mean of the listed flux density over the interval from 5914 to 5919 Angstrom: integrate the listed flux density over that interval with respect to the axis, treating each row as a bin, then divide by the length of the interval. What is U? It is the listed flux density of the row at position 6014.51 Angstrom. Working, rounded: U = 55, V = 49.0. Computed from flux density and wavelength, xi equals 1.79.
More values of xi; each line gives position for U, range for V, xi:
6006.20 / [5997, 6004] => 0.78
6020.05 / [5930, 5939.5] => 1.66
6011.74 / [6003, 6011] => 1.91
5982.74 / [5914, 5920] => 1.54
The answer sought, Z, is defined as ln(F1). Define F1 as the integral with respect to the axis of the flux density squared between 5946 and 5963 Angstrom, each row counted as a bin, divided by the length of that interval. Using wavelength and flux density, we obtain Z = 8.02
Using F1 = 3040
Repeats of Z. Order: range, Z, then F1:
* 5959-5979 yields 8.07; 3186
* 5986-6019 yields 7.90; 2702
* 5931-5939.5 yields 7.89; 2676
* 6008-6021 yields 8.03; 3065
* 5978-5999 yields 7.93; 2785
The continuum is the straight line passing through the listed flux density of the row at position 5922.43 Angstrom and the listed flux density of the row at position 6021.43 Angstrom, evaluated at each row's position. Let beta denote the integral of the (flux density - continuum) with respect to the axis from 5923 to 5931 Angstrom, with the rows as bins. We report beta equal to -34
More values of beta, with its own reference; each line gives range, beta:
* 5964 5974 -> 13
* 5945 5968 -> 15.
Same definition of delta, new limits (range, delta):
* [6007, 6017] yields -5.4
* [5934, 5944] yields -3.7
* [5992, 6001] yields -1.0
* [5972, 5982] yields -4.6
